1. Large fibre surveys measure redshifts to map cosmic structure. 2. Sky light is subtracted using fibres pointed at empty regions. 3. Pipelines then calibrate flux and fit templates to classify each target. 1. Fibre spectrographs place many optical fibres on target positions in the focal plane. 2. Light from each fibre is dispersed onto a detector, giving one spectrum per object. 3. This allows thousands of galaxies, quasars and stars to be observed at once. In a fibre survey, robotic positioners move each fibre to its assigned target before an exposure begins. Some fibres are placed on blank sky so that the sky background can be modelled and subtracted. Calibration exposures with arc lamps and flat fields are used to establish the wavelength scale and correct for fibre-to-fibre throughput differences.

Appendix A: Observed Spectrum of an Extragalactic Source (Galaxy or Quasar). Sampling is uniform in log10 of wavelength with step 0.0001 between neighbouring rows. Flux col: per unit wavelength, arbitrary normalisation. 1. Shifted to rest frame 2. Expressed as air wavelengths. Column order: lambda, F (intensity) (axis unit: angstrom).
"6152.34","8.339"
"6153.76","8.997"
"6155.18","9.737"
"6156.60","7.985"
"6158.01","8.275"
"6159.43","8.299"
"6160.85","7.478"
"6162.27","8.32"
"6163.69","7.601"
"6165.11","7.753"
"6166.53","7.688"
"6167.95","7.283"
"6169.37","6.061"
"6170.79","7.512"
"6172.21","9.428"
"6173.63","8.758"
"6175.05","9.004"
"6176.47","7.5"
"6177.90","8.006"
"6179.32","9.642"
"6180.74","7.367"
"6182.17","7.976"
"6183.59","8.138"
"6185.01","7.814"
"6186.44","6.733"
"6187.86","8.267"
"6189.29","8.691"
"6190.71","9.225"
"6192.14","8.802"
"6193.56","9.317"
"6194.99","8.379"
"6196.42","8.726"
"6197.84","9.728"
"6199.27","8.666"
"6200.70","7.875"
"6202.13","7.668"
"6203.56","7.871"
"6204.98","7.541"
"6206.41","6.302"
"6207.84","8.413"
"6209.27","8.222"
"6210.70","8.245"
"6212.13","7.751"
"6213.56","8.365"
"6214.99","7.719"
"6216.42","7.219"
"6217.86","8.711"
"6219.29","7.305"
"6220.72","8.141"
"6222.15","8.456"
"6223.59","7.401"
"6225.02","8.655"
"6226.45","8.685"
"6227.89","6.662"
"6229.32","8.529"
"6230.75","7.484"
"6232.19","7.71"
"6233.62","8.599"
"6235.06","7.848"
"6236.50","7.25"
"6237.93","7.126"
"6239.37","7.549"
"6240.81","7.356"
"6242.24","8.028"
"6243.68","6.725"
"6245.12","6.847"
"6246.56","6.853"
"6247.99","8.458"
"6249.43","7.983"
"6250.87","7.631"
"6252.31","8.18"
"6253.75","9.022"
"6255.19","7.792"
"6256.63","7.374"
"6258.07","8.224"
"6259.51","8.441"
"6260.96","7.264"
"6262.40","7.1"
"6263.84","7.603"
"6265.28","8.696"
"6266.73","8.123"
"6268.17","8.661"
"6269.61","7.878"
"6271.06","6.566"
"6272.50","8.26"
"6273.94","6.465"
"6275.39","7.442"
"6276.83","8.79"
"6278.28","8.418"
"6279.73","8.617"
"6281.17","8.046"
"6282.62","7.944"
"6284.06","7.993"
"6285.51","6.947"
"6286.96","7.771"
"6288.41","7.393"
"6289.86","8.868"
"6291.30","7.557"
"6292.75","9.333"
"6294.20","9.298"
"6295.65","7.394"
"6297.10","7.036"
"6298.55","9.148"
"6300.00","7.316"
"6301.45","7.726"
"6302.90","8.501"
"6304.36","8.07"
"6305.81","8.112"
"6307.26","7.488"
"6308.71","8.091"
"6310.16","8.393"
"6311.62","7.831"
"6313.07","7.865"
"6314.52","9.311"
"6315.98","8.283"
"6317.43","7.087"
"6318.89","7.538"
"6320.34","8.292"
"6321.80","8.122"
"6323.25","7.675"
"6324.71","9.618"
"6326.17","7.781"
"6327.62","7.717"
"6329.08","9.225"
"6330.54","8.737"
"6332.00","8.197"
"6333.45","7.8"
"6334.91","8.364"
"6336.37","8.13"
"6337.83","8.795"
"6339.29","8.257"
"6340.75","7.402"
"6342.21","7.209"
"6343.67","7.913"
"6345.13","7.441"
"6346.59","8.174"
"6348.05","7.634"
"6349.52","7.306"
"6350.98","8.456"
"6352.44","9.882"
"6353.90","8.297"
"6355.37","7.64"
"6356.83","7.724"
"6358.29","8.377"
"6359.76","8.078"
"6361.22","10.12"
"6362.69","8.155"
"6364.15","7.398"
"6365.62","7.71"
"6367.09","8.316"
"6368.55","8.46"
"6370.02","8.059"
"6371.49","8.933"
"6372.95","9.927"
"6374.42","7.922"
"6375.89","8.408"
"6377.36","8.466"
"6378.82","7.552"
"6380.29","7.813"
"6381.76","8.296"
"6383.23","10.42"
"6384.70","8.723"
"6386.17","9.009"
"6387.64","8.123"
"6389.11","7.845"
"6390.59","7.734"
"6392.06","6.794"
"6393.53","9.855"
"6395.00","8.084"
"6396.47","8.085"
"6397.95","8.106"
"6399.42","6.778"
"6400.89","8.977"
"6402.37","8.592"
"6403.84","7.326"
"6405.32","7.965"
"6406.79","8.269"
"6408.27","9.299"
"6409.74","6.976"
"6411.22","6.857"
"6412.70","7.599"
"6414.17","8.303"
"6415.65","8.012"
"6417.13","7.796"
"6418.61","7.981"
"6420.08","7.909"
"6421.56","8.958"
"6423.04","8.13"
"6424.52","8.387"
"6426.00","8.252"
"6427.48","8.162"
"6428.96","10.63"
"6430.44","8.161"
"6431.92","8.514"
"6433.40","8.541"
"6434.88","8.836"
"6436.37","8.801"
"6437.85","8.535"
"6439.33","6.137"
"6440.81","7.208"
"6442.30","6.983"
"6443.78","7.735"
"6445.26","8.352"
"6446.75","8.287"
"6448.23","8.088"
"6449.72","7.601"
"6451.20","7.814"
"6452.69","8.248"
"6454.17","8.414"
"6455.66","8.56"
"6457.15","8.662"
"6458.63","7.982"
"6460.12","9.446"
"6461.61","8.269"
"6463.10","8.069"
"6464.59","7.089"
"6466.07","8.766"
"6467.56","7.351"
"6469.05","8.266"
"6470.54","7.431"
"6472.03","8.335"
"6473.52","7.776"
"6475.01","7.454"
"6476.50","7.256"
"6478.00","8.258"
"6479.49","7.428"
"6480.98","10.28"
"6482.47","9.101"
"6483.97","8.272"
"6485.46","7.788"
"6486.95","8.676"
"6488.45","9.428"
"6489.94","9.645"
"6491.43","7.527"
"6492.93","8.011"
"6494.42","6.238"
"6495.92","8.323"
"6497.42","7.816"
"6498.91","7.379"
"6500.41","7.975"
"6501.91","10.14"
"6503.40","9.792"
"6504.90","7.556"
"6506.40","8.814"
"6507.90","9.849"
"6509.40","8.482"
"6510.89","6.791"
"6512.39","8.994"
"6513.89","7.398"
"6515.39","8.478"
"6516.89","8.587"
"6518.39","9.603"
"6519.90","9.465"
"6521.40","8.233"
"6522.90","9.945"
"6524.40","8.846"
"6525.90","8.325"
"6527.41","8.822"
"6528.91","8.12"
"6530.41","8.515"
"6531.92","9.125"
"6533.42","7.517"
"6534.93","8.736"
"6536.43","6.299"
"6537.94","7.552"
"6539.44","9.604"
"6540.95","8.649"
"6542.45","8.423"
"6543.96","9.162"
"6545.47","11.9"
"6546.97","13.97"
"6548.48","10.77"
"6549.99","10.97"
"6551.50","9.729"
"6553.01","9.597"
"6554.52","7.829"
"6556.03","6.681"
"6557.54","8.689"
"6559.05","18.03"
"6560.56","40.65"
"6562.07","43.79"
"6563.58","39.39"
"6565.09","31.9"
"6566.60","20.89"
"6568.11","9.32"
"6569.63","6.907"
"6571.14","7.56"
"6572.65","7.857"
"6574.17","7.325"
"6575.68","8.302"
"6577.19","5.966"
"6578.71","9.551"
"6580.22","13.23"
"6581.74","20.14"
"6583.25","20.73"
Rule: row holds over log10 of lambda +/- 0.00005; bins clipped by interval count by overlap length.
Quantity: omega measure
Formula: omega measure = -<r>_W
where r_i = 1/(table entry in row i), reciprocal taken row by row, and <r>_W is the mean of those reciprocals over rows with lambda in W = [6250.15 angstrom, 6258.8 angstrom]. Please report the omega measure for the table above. -0.125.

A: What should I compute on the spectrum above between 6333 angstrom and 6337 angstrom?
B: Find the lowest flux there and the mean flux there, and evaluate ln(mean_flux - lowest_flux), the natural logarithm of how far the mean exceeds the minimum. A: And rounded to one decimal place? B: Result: -1.2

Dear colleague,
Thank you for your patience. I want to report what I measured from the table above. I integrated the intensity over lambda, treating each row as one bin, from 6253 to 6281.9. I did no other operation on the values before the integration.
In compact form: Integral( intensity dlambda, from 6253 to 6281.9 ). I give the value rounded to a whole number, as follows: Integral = 229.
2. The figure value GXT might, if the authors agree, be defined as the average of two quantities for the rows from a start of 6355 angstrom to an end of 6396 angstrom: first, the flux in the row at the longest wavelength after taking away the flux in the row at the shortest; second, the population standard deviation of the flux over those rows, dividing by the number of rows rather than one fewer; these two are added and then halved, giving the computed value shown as 0.64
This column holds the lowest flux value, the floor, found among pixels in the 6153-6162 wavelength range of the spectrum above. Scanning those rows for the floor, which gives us 7.478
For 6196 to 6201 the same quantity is 7.875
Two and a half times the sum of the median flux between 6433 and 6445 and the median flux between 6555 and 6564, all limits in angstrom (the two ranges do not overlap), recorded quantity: 92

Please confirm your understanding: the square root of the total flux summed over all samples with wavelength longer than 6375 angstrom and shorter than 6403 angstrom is 12.56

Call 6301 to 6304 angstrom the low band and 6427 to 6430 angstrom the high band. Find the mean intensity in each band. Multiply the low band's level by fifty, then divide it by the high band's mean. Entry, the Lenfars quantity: 43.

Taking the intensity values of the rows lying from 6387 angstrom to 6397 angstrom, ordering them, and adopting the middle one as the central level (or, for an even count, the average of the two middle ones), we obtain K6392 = 8.08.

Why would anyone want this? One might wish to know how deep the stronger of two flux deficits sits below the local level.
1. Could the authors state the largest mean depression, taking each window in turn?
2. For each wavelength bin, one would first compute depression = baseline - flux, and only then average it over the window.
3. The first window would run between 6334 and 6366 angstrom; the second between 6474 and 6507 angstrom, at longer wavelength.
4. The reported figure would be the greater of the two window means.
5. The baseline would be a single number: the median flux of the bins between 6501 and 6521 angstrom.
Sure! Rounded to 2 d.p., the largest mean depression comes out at 0.70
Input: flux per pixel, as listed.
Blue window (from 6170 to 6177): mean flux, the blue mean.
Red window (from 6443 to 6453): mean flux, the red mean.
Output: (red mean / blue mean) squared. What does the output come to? 0.90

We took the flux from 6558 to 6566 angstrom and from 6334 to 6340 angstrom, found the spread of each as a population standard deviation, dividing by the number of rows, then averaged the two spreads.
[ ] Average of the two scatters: 4.7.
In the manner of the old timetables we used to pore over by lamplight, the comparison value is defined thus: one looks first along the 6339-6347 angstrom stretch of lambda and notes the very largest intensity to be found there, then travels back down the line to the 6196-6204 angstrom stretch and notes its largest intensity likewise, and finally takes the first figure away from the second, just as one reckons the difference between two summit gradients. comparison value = 1.5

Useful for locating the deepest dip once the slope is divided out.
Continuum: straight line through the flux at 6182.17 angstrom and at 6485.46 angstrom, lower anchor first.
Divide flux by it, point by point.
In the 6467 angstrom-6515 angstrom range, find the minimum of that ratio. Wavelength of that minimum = 6494.42 angstrom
